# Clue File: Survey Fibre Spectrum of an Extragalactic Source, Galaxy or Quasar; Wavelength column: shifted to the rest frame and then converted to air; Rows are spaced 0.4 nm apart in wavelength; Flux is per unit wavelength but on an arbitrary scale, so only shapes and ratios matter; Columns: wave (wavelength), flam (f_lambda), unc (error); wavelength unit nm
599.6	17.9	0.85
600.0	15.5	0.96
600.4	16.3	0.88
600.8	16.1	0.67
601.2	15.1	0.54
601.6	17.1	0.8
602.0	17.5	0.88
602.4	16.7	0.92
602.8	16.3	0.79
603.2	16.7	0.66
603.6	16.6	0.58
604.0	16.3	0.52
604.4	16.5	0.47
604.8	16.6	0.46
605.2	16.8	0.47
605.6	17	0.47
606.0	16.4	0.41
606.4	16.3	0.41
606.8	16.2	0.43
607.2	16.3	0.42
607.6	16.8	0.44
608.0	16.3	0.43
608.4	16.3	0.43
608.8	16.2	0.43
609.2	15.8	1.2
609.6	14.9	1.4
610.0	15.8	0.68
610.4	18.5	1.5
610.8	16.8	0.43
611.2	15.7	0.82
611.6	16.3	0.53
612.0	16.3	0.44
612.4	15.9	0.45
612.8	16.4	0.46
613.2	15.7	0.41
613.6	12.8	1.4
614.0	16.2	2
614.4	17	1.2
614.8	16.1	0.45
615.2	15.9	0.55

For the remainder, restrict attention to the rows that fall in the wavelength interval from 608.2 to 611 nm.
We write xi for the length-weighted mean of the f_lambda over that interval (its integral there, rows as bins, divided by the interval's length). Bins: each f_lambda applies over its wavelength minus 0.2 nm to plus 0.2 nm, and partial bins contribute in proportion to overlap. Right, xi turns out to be 16.3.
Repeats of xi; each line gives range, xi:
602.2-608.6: 16.5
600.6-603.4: 16.5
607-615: 16.1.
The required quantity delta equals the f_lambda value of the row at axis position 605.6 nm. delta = 17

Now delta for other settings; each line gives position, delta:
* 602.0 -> 17.5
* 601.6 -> 17.1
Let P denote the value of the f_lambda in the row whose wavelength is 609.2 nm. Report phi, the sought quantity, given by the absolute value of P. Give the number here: 15.8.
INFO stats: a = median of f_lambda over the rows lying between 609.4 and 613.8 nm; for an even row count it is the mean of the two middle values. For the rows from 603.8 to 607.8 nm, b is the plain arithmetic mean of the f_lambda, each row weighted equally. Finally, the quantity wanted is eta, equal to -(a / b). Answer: -0.962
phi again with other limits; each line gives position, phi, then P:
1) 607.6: 16.8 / 16.8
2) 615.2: 15.9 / 15.9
